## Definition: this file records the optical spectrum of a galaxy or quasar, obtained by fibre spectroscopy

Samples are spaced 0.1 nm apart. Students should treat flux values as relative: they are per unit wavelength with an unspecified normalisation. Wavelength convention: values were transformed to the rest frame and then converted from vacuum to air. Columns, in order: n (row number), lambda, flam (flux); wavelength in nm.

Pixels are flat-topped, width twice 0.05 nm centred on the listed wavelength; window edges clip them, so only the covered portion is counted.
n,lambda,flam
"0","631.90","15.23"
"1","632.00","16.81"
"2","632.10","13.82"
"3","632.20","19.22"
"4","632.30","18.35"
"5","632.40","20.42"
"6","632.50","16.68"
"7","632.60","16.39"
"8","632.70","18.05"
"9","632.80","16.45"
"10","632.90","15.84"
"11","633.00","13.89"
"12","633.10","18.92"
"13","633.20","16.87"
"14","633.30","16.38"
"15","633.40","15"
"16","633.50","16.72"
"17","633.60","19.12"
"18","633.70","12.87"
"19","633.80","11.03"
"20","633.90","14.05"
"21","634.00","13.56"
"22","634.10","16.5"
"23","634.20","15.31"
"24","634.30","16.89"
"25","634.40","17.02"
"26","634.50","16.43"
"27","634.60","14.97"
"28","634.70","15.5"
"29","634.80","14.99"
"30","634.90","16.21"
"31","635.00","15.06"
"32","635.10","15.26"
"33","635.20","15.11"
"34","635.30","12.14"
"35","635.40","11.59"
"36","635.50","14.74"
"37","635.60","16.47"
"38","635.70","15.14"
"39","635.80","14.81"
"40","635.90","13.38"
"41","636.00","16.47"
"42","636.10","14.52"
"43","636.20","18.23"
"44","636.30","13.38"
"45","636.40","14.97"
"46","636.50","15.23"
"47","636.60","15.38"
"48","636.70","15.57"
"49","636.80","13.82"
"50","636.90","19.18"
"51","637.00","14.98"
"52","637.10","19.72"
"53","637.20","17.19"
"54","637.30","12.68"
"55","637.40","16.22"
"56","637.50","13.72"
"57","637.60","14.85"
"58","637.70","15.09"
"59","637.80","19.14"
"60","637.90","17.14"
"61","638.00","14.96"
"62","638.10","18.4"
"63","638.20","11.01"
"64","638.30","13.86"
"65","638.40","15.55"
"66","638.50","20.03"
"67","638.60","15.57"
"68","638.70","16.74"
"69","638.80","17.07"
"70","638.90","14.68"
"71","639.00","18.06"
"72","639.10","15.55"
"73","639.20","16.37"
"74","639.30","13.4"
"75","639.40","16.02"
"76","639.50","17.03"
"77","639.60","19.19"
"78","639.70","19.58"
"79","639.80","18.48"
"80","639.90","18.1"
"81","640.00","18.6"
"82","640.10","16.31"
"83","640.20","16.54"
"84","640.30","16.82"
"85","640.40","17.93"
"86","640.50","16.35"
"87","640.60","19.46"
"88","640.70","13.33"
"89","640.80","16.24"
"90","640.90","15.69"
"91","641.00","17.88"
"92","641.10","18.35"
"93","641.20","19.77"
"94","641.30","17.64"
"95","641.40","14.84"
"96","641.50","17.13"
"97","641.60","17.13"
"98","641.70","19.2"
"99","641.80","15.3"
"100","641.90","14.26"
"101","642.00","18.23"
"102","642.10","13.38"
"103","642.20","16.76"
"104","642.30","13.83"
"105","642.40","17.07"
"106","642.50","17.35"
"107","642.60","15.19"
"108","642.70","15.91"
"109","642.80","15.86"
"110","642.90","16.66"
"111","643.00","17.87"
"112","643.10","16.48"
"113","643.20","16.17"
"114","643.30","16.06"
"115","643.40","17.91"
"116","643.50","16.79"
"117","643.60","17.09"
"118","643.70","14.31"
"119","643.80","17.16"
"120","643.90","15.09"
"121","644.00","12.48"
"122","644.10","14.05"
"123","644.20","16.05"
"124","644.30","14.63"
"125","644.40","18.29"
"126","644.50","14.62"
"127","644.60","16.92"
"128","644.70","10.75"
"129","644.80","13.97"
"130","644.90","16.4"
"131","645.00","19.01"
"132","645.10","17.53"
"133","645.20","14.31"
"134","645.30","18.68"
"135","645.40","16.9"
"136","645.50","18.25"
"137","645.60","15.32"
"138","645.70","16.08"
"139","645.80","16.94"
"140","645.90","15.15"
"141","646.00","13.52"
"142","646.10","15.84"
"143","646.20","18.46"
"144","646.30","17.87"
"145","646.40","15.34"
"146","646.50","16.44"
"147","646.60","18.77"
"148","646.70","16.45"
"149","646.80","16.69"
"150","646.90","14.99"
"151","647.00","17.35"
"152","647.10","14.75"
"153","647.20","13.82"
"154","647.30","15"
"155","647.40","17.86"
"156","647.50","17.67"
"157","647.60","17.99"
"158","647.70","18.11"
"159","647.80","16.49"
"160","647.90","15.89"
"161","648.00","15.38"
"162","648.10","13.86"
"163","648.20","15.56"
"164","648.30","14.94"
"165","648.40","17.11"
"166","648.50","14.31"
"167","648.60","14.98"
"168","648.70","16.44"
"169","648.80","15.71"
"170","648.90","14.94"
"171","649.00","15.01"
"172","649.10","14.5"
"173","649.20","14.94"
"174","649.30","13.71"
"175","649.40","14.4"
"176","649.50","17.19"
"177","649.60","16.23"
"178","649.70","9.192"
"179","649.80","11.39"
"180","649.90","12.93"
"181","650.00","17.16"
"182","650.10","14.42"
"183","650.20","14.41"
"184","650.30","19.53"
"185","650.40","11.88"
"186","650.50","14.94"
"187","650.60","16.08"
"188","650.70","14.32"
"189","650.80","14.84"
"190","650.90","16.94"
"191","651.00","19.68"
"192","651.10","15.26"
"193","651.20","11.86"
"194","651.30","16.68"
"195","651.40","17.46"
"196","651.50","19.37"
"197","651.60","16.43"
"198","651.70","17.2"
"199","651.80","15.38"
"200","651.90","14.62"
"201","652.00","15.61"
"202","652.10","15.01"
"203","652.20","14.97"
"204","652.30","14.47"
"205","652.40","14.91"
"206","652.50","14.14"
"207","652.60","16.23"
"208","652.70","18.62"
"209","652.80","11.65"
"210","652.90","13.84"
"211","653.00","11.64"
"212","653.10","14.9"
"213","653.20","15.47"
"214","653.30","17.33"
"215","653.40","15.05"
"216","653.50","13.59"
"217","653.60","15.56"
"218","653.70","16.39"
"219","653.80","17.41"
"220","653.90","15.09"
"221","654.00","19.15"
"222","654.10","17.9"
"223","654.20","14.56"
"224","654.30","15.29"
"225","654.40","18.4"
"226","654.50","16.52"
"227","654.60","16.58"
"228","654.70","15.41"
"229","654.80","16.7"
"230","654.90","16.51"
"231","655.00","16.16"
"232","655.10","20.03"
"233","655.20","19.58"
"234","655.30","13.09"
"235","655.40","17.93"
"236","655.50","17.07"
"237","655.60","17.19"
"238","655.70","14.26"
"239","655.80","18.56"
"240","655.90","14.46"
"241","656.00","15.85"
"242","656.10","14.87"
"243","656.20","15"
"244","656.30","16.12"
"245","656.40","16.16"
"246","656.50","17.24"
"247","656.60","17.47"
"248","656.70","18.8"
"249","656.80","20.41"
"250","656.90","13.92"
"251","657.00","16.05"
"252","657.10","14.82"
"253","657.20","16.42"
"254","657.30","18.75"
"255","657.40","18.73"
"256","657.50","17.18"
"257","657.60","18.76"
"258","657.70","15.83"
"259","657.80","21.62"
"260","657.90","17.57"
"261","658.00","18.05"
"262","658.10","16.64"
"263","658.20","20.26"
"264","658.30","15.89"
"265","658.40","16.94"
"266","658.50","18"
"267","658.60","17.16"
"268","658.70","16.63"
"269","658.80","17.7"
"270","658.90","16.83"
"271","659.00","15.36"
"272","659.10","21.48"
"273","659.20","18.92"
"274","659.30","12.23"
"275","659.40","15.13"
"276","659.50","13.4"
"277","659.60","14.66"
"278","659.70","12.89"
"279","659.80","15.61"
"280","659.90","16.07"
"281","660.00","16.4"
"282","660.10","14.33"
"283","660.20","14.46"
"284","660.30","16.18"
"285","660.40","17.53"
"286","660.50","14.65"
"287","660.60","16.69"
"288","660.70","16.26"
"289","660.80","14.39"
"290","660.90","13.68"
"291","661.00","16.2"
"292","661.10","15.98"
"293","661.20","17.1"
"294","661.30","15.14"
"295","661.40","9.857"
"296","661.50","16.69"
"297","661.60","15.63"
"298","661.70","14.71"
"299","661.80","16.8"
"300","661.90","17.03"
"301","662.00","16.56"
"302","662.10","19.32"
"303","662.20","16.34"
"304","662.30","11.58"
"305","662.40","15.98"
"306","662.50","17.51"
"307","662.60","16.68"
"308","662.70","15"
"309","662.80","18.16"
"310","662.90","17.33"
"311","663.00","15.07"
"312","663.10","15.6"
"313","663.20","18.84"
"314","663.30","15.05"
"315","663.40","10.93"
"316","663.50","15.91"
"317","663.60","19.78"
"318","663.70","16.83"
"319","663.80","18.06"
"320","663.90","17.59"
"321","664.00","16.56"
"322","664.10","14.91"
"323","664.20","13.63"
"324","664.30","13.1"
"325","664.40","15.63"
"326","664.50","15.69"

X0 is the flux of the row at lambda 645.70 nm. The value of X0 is 16.08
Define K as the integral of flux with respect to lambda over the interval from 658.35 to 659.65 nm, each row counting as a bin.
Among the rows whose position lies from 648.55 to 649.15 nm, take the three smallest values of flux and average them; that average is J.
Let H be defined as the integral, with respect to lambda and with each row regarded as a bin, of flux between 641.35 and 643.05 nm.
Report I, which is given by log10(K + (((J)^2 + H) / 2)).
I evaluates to 2.16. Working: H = 28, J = 14.8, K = 21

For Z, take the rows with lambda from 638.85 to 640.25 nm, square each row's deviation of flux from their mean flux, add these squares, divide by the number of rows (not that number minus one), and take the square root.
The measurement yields 1.71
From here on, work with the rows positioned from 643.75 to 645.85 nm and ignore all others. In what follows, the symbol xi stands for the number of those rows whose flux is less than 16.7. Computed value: 12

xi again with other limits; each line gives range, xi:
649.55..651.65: 15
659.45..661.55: 19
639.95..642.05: 9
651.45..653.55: 17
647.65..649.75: 18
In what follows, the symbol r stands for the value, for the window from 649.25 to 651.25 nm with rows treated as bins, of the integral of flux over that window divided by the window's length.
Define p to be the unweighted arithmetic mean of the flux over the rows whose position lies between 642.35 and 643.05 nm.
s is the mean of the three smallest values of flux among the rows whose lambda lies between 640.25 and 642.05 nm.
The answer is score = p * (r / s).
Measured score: 17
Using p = 16.6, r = 14.8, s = 14.1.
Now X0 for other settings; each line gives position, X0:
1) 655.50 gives 17.07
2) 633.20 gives 16.87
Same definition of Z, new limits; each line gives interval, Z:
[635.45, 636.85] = 1.25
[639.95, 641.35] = 1.61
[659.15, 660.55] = 1.73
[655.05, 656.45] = 1.99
